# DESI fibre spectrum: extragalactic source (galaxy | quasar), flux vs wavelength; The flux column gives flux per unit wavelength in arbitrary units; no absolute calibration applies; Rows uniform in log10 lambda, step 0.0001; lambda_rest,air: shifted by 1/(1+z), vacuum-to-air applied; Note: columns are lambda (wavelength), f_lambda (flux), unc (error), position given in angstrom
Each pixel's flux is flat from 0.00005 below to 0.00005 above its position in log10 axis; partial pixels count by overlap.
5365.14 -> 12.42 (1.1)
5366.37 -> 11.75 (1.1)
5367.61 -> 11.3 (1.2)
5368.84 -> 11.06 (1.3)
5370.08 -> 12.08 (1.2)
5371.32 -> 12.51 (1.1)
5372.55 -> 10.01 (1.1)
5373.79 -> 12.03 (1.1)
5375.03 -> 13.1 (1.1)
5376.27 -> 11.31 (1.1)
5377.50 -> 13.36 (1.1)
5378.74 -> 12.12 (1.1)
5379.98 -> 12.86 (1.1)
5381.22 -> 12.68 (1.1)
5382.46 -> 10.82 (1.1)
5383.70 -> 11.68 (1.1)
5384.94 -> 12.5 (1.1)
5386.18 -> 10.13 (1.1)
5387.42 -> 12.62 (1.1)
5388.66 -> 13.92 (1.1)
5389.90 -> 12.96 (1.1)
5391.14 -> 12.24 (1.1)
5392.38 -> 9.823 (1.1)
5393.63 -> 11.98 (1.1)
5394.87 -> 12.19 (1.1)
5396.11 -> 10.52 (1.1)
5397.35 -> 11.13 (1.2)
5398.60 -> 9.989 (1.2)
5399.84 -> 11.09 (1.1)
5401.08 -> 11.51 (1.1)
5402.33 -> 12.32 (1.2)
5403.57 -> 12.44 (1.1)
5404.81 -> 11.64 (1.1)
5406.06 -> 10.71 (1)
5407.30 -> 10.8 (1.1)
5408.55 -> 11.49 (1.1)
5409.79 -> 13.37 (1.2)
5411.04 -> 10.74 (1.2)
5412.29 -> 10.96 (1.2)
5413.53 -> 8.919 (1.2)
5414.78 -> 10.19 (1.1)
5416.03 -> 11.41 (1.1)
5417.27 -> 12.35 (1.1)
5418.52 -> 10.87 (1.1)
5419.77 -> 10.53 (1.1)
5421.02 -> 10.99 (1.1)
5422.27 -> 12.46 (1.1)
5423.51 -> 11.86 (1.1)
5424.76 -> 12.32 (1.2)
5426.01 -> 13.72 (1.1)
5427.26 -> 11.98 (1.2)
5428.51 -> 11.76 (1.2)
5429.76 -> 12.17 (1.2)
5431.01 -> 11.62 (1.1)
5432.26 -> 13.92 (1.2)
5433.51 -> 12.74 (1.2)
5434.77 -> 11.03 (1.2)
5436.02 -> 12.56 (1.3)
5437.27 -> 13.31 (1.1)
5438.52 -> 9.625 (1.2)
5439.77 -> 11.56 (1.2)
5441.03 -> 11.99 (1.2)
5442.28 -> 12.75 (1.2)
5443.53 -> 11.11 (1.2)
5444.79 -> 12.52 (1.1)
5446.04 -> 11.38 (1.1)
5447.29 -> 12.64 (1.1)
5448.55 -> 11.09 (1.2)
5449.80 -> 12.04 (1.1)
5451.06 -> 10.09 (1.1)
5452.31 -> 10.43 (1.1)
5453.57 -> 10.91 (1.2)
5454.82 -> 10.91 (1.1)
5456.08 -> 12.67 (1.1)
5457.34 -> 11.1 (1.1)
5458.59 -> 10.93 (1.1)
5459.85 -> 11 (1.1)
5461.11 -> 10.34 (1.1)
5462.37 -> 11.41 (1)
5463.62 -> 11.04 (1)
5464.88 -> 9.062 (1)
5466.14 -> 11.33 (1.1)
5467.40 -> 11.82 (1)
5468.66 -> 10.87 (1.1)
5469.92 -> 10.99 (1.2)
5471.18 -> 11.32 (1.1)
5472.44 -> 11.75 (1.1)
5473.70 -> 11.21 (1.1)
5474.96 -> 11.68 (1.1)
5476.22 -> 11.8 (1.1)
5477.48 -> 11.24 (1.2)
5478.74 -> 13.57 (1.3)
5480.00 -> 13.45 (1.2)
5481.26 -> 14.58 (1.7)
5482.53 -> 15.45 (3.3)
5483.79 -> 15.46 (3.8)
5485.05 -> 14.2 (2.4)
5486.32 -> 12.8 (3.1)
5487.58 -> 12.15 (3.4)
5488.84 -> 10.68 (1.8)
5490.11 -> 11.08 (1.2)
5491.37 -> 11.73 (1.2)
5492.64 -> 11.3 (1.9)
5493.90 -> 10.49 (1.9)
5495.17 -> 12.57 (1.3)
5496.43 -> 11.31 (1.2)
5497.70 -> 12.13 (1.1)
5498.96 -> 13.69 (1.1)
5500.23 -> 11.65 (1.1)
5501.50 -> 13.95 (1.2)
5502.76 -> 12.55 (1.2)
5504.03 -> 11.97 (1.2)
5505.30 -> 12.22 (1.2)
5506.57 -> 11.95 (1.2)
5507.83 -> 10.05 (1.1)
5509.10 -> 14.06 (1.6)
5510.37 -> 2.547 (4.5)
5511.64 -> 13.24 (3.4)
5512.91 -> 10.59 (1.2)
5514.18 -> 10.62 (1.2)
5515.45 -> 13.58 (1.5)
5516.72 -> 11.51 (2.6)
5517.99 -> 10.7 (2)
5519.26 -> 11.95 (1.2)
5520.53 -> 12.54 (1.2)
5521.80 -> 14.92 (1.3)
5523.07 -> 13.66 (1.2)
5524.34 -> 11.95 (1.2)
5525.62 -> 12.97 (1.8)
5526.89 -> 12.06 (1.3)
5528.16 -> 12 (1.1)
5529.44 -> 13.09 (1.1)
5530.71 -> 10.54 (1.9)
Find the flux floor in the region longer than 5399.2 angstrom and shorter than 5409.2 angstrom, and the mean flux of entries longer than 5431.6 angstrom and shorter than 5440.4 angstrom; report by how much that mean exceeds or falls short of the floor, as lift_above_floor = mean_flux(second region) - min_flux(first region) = 1.4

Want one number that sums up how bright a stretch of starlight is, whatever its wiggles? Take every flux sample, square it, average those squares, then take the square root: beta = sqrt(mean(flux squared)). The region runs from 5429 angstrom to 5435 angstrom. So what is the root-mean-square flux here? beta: 12.34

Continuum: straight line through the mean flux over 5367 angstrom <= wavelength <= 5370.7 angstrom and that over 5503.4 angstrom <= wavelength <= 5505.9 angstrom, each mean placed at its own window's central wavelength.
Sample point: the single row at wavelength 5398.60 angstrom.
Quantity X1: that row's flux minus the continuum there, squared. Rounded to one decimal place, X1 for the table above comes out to 2.6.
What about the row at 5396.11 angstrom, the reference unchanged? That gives 1.2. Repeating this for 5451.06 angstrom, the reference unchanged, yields 3.1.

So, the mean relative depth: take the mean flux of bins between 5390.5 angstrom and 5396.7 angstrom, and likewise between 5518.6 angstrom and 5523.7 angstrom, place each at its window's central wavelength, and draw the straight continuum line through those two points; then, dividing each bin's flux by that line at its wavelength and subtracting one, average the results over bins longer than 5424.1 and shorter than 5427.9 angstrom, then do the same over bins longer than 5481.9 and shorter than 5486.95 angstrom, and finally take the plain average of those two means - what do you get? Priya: 0.10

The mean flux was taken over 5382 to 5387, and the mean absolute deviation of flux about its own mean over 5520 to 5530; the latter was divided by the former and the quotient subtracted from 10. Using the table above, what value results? 9.93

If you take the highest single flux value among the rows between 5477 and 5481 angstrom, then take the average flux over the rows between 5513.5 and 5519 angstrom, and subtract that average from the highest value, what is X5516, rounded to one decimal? 2.0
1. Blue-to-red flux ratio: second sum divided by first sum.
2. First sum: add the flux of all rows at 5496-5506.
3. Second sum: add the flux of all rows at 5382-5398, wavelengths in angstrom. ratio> 1.53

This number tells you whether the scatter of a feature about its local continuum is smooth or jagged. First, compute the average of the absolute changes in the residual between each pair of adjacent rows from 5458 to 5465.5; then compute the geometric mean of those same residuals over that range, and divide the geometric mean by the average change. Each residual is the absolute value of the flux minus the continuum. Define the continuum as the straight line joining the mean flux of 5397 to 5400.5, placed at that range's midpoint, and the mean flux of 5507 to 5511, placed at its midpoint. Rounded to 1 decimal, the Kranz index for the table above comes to 1.8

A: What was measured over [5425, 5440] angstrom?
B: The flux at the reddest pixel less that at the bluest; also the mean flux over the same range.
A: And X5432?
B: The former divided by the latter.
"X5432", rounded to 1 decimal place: -0.2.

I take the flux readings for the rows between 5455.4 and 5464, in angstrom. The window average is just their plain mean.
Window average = 11.2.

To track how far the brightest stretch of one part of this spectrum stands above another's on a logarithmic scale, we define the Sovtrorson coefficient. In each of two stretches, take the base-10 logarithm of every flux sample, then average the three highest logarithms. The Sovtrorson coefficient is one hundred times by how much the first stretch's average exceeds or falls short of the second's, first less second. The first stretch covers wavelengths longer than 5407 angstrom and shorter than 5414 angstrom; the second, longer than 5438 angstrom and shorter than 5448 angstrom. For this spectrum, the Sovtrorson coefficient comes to -3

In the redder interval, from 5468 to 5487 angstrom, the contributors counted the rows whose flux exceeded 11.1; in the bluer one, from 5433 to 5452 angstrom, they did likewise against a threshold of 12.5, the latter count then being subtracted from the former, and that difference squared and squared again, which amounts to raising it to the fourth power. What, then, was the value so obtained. 2401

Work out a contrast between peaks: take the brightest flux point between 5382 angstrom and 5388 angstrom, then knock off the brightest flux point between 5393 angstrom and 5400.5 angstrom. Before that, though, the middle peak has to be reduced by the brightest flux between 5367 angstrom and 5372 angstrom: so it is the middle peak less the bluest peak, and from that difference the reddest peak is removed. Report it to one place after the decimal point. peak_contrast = -12.1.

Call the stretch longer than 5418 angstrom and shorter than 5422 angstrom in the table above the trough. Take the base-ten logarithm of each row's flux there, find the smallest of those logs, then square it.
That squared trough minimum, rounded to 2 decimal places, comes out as 1.05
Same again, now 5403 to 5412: 1.06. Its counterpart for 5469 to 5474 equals 1.08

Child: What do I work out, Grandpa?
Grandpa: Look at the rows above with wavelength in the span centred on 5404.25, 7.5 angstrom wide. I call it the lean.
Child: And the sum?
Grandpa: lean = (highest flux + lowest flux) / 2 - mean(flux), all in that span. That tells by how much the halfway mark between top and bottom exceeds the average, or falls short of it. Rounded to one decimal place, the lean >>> 0.0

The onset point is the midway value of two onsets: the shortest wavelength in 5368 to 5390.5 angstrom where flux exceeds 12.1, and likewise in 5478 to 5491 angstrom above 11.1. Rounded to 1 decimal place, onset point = 5425.0 angstrom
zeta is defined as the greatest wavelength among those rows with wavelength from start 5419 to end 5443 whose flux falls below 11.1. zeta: 5438.52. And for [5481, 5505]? 5493.90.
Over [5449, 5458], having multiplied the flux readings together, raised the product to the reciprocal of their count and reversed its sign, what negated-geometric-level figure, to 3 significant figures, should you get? -11.1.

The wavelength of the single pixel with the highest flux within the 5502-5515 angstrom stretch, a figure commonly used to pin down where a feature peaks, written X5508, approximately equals 5509.10 angstrom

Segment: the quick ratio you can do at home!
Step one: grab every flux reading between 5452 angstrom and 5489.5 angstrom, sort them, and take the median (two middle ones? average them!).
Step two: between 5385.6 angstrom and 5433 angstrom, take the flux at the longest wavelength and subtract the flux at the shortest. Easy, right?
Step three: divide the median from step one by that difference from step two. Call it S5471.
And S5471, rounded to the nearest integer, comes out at 3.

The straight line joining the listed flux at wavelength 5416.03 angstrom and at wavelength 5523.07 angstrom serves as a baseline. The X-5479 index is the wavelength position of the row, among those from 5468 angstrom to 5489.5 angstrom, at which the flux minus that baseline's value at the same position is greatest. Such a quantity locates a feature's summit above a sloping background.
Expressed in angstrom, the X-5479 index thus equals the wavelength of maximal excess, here 5482.53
